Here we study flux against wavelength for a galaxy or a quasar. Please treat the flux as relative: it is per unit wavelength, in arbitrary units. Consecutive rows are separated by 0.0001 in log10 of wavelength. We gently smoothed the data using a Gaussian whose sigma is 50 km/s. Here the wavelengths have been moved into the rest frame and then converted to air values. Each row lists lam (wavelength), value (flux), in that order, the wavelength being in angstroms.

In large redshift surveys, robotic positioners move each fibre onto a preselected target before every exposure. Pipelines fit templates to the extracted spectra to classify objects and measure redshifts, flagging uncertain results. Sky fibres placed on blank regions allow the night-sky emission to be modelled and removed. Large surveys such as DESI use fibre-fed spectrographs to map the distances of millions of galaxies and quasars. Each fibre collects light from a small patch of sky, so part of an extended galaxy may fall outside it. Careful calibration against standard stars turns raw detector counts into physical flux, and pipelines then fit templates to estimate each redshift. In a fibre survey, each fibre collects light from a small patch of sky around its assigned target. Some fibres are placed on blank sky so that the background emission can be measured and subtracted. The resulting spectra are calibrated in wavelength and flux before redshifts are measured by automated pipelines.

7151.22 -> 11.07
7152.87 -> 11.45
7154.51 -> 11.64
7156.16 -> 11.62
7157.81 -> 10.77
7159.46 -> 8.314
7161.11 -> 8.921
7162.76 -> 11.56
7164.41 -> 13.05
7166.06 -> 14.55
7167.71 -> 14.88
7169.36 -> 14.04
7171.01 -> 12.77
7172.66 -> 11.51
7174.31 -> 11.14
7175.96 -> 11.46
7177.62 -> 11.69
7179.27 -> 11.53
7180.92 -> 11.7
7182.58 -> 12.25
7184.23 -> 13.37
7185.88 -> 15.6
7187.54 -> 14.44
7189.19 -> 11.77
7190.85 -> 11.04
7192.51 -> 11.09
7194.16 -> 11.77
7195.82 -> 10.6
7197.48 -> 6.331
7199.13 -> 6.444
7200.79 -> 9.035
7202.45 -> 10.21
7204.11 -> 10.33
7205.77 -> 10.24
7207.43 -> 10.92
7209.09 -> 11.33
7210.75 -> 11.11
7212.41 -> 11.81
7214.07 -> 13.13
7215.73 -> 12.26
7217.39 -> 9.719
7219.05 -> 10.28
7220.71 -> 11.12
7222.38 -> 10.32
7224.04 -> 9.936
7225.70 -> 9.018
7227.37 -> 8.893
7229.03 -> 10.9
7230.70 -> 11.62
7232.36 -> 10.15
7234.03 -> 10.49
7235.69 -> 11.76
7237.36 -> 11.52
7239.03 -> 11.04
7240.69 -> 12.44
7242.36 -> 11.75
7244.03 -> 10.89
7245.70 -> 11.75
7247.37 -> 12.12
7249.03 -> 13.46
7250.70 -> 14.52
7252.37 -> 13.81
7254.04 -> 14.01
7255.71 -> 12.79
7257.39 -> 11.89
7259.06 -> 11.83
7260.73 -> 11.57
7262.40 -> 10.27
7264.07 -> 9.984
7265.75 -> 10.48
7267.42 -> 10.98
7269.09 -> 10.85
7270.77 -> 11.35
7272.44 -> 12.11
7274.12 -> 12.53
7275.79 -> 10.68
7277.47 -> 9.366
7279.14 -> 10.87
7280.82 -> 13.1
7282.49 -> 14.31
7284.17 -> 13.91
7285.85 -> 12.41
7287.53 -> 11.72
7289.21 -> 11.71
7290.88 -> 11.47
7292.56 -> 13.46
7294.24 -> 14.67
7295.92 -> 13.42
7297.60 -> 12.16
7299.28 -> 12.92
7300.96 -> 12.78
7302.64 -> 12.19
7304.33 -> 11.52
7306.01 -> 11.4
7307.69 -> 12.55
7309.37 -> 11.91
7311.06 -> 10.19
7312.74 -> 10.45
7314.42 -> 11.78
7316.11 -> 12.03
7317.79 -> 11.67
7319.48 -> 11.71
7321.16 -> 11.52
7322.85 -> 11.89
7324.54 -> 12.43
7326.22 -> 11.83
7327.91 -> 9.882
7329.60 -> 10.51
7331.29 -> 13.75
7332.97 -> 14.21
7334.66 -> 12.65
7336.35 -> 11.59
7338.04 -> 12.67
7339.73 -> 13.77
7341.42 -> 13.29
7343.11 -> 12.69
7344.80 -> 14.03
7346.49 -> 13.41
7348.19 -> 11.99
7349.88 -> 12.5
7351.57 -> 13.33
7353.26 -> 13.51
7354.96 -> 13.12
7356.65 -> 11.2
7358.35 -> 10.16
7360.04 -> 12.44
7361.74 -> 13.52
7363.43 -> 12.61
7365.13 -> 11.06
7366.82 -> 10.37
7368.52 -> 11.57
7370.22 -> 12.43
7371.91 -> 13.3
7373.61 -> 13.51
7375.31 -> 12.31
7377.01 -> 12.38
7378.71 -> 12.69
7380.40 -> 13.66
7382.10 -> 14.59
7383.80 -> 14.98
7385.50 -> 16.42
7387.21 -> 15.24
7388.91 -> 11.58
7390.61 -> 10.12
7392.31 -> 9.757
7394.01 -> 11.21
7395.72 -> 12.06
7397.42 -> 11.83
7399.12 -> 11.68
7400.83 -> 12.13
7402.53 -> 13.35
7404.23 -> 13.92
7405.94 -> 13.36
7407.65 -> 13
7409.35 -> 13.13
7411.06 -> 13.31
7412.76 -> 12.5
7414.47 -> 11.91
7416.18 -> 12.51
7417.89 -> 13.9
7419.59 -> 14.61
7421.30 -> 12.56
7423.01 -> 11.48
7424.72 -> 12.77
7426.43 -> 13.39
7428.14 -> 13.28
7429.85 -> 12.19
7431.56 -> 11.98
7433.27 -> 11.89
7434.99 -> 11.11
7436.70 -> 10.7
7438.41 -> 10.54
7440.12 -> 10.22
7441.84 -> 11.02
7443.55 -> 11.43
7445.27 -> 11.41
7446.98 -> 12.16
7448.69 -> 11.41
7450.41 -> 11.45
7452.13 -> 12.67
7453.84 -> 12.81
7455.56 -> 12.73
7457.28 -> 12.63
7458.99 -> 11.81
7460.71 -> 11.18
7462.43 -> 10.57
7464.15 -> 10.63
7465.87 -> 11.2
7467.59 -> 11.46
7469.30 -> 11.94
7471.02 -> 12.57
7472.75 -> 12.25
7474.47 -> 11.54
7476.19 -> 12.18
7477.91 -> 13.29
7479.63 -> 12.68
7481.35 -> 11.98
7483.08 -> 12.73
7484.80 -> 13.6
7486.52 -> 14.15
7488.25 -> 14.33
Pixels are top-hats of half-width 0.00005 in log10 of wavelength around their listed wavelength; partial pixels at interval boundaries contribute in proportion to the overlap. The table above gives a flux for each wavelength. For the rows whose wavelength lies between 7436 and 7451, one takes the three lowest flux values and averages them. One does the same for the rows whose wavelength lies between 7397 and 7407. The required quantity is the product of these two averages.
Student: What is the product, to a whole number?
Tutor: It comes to 125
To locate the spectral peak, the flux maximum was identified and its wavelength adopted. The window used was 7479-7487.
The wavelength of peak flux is 7486.52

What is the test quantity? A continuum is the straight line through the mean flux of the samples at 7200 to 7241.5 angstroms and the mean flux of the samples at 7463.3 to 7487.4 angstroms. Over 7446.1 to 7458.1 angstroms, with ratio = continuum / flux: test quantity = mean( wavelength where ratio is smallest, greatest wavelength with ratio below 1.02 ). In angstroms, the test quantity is 7455.6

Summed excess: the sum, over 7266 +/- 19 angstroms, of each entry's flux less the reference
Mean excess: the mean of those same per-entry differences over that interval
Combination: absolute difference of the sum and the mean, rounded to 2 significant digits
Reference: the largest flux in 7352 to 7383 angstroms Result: 56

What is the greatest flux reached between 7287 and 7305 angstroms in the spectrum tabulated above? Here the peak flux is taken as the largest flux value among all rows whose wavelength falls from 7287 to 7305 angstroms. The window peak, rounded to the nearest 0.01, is 14.67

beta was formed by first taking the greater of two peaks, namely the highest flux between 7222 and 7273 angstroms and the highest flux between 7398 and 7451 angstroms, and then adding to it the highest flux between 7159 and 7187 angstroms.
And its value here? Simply 30.2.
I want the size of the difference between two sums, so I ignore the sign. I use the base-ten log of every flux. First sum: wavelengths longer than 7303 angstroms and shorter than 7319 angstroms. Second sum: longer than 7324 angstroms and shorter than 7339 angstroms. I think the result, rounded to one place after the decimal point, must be 0.2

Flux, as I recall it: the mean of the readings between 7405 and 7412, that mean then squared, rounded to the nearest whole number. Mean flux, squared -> 174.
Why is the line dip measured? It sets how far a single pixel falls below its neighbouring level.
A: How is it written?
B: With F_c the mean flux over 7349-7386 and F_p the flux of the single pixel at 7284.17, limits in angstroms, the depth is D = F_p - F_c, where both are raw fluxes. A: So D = 1.1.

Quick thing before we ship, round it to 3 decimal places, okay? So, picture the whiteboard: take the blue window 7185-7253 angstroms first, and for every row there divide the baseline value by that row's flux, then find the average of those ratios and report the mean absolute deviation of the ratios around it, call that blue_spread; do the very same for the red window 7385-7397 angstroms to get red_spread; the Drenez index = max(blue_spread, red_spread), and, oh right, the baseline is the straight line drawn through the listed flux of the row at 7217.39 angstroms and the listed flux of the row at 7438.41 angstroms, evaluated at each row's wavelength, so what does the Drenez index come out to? 0.124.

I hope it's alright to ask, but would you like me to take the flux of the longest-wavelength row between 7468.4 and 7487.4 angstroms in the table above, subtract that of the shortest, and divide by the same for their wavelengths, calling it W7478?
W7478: 0.13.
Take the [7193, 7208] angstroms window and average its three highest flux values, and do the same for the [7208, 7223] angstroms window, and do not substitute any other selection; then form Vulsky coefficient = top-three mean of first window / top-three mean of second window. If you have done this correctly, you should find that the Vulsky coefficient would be 0.89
